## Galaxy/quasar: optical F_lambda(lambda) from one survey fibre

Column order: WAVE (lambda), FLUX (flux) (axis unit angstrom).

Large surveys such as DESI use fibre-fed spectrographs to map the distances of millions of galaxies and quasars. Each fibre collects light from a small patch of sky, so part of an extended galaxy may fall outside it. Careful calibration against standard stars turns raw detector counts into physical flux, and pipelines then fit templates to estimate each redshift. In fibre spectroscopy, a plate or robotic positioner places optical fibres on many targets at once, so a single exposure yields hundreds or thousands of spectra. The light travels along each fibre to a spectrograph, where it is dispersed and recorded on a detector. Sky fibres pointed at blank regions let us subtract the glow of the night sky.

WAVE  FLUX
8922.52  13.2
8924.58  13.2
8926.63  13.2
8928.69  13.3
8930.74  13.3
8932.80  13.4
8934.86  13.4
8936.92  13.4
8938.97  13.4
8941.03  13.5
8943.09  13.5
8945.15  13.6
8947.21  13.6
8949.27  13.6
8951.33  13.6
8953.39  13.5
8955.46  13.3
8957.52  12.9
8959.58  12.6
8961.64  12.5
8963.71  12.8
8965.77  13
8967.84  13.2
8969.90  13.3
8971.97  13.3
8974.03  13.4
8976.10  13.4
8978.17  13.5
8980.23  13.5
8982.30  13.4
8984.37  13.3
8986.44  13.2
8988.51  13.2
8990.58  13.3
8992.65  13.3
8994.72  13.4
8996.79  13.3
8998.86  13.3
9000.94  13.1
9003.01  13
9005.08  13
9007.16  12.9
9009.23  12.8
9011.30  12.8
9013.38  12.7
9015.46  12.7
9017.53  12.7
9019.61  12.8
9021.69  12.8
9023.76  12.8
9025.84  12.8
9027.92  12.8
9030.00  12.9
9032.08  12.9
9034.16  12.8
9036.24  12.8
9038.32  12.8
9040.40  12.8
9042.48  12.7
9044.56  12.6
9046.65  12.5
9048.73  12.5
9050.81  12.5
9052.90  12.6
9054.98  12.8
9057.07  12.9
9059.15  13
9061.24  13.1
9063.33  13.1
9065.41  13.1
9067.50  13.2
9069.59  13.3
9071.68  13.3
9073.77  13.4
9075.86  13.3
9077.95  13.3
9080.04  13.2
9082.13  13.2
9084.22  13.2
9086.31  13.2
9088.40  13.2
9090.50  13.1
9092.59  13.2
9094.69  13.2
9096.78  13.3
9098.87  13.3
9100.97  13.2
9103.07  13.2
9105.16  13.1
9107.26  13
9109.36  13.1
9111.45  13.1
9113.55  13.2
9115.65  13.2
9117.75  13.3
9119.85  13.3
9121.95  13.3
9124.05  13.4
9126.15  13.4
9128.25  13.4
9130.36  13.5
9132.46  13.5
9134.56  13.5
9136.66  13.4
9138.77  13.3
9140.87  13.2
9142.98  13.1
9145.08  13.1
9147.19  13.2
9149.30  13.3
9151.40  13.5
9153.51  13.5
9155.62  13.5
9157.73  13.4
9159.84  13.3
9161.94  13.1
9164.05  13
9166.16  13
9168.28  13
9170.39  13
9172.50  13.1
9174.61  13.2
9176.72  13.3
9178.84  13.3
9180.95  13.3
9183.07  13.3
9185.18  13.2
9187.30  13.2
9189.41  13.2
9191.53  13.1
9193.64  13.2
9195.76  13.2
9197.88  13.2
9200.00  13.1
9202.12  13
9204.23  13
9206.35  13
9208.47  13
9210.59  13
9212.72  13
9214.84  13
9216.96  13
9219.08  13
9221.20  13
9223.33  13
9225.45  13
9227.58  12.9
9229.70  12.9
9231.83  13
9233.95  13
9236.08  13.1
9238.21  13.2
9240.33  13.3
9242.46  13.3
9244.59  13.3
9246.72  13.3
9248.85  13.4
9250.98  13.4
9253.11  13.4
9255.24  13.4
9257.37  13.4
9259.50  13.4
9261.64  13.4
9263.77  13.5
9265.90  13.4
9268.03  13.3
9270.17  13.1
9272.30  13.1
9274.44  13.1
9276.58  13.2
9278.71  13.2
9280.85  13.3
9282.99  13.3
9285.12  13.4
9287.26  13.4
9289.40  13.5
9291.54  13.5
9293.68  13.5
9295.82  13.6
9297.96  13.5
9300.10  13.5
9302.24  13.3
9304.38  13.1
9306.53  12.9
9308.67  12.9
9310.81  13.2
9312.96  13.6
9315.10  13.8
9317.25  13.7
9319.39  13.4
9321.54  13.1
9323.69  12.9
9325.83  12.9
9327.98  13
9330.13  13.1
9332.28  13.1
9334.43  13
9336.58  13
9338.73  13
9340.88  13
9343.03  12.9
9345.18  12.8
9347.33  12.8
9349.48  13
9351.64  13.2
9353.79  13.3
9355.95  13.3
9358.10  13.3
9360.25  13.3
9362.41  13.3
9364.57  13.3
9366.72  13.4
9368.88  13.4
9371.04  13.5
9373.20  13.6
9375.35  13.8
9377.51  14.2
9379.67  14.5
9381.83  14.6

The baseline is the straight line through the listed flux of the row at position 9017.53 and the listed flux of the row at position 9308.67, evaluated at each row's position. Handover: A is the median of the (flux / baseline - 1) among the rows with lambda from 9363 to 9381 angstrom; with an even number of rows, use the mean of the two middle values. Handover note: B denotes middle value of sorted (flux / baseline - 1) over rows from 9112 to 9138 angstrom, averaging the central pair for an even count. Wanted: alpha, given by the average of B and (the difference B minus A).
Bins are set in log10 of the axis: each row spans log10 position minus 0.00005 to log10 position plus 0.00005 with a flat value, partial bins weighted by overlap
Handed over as 0.025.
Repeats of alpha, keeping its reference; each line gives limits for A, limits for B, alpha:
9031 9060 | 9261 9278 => 0.026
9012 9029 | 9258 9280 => 0.025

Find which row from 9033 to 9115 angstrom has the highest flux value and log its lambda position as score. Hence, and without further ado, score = 9073.77 angstrom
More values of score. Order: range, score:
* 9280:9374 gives 9315.10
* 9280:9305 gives 9295.82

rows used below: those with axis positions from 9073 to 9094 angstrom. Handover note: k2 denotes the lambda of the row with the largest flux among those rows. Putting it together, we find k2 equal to 9073.77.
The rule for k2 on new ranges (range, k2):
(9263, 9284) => 9263.77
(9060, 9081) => 9073.77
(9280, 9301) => 9295.82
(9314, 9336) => 9315.10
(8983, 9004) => 8994.72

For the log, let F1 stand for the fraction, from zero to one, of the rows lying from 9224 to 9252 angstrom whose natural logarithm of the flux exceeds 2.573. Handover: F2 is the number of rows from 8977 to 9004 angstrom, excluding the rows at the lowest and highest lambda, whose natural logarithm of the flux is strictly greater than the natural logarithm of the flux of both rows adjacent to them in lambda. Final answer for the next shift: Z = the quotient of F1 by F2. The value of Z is 0.5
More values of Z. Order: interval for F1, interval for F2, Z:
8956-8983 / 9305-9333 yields 0.6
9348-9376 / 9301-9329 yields 0.9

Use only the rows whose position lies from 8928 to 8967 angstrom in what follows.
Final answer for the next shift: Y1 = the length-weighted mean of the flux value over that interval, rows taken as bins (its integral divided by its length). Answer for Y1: 13.3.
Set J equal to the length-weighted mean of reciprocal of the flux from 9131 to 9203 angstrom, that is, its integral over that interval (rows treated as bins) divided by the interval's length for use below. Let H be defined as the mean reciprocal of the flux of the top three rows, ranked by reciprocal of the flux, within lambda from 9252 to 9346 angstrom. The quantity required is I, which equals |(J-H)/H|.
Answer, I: 0.027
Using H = 0.0777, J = 0.0756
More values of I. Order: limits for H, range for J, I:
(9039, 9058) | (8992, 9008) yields 0.050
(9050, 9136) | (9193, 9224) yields 0.032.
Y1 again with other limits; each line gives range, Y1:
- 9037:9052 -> 12.6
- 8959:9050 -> 13.0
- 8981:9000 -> 13.3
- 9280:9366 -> 13.2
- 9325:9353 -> 13.0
